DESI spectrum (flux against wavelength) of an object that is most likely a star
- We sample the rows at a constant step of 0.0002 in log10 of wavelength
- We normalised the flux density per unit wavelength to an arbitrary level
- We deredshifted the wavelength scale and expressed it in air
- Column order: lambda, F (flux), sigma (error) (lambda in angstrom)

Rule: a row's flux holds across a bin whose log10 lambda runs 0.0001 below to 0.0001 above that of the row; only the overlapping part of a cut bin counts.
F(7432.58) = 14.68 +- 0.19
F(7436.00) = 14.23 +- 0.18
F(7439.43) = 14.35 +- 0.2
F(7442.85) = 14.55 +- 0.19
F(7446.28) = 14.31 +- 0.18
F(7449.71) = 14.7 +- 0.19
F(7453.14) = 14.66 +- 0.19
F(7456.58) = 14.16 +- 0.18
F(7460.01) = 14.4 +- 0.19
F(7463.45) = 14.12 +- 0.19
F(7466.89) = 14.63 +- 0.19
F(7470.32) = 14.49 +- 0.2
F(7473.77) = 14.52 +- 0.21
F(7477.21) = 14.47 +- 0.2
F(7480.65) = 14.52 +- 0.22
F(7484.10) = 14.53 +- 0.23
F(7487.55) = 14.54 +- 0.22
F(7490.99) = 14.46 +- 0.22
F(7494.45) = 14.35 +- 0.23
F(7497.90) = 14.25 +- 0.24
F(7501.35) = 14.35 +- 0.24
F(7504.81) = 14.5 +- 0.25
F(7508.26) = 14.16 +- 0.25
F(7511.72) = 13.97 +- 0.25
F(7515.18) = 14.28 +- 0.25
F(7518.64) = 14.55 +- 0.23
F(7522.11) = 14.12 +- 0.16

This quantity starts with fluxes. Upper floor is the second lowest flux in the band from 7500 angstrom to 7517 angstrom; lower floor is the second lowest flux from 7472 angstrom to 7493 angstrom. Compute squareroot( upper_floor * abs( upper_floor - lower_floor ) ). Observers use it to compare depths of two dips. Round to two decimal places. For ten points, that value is 2.10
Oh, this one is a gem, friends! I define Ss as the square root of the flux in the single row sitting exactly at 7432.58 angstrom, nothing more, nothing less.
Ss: 3.83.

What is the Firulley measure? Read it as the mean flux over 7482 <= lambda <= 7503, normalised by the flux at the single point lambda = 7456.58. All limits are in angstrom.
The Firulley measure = 1.02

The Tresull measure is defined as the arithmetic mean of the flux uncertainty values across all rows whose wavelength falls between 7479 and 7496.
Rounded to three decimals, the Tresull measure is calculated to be 0.224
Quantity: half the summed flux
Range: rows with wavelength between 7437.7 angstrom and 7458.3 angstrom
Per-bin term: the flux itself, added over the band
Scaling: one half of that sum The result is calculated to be 43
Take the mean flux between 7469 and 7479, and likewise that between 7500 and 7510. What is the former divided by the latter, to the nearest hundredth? 1.01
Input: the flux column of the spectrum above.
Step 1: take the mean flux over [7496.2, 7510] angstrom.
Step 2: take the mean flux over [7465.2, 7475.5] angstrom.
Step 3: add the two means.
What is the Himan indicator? 28.9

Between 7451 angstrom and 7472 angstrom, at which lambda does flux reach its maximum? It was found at 7453.14 angstrom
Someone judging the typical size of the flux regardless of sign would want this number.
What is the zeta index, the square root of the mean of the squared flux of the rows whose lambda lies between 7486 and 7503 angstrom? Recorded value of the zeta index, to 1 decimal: 14.4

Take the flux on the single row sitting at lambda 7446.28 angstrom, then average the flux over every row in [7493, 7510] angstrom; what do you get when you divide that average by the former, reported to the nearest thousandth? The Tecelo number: 1.001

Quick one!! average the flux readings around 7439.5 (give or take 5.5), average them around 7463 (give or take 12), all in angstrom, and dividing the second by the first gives 1.003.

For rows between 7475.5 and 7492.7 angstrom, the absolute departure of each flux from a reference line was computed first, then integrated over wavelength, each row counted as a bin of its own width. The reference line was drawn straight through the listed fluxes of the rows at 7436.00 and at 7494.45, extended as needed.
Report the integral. 3.02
